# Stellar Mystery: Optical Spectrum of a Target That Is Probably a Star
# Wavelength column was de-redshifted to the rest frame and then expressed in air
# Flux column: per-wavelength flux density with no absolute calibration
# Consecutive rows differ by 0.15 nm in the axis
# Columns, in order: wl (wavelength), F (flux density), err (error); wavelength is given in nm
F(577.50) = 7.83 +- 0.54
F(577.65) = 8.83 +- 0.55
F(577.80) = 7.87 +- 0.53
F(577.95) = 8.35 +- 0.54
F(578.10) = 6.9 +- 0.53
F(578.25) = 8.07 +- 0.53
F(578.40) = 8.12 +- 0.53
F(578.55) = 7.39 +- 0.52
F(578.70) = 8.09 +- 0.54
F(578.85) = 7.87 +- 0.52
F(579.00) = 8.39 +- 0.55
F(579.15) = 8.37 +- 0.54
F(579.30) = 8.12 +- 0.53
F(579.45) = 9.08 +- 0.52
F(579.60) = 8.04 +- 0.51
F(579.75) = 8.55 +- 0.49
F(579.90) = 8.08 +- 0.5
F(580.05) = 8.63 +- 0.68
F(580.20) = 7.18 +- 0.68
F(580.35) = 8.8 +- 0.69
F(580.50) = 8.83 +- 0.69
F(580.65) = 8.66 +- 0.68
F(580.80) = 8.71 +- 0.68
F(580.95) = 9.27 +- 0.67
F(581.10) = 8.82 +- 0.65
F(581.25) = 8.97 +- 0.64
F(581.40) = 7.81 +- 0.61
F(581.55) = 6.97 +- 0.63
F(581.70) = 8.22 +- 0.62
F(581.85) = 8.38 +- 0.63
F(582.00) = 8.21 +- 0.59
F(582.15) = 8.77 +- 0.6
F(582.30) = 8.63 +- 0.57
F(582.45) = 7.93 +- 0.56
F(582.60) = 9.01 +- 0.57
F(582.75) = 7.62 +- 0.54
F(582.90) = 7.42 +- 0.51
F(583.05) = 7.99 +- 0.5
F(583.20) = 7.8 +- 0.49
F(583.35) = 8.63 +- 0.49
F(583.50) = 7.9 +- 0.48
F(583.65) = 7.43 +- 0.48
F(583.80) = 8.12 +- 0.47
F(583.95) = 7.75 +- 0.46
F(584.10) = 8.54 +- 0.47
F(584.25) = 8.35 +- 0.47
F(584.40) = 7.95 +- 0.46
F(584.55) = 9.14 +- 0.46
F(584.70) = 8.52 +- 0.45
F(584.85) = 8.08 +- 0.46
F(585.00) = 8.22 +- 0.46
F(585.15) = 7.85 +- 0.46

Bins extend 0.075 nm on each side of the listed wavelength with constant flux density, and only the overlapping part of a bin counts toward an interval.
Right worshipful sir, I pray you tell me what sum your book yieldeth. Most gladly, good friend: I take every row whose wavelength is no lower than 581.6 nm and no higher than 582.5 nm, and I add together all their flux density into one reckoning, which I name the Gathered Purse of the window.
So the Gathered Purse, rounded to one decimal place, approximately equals 50.1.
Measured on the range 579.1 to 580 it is 50.2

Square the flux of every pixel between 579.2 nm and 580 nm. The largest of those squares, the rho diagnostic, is 82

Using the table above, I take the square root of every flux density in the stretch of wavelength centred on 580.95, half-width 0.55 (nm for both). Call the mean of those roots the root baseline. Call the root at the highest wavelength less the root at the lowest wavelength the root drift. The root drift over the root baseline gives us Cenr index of -0.06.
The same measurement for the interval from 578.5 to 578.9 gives 0.03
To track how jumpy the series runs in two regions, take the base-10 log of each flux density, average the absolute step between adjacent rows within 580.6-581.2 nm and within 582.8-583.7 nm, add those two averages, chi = 0.047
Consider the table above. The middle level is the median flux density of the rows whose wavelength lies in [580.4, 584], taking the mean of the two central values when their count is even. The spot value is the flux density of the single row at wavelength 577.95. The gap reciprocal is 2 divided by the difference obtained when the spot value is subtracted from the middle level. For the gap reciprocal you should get -15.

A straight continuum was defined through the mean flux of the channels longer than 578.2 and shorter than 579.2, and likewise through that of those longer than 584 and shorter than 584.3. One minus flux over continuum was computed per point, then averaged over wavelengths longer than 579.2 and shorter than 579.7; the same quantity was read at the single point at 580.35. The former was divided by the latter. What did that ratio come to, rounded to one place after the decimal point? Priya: 0.5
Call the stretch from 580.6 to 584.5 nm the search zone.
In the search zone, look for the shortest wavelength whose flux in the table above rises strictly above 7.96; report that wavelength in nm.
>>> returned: 580.65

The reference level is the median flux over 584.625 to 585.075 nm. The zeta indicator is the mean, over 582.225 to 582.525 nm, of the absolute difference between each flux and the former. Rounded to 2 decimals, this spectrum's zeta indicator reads 0.35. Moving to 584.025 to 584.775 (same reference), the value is 0.39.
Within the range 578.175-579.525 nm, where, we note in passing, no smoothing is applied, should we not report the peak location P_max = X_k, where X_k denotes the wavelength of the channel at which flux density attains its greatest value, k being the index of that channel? 579.45 nm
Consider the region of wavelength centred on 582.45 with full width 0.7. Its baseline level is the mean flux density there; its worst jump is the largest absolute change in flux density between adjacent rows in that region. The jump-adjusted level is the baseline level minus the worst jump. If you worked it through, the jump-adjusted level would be 7.0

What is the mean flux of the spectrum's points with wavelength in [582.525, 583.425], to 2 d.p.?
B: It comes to 8.08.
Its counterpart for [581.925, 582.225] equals 8.49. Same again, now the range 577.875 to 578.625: 7.77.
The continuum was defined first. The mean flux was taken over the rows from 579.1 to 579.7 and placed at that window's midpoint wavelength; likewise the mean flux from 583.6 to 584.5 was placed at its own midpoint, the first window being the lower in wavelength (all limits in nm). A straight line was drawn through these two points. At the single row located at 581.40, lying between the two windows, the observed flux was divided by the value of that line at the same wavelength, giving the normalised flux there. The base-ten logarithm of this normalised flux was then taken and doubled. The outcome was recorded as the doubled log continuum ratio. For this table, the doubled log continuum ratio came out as -0.05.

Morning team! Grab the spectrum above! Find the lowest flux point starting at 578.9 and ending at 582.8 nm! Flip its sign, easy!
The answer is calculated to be -6.97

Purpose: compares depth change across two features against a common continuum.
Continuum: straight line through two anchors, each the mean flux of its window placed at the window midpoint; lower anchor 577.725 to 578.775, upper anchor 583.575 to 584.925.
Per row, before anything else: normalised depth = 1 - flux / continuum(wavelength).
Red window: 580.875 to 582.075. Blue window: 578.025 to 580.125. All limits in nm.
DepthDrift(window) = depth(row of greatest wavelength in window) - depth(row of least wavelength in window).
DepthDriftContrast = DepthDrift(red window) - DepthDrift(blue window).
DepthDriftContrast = 0.345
